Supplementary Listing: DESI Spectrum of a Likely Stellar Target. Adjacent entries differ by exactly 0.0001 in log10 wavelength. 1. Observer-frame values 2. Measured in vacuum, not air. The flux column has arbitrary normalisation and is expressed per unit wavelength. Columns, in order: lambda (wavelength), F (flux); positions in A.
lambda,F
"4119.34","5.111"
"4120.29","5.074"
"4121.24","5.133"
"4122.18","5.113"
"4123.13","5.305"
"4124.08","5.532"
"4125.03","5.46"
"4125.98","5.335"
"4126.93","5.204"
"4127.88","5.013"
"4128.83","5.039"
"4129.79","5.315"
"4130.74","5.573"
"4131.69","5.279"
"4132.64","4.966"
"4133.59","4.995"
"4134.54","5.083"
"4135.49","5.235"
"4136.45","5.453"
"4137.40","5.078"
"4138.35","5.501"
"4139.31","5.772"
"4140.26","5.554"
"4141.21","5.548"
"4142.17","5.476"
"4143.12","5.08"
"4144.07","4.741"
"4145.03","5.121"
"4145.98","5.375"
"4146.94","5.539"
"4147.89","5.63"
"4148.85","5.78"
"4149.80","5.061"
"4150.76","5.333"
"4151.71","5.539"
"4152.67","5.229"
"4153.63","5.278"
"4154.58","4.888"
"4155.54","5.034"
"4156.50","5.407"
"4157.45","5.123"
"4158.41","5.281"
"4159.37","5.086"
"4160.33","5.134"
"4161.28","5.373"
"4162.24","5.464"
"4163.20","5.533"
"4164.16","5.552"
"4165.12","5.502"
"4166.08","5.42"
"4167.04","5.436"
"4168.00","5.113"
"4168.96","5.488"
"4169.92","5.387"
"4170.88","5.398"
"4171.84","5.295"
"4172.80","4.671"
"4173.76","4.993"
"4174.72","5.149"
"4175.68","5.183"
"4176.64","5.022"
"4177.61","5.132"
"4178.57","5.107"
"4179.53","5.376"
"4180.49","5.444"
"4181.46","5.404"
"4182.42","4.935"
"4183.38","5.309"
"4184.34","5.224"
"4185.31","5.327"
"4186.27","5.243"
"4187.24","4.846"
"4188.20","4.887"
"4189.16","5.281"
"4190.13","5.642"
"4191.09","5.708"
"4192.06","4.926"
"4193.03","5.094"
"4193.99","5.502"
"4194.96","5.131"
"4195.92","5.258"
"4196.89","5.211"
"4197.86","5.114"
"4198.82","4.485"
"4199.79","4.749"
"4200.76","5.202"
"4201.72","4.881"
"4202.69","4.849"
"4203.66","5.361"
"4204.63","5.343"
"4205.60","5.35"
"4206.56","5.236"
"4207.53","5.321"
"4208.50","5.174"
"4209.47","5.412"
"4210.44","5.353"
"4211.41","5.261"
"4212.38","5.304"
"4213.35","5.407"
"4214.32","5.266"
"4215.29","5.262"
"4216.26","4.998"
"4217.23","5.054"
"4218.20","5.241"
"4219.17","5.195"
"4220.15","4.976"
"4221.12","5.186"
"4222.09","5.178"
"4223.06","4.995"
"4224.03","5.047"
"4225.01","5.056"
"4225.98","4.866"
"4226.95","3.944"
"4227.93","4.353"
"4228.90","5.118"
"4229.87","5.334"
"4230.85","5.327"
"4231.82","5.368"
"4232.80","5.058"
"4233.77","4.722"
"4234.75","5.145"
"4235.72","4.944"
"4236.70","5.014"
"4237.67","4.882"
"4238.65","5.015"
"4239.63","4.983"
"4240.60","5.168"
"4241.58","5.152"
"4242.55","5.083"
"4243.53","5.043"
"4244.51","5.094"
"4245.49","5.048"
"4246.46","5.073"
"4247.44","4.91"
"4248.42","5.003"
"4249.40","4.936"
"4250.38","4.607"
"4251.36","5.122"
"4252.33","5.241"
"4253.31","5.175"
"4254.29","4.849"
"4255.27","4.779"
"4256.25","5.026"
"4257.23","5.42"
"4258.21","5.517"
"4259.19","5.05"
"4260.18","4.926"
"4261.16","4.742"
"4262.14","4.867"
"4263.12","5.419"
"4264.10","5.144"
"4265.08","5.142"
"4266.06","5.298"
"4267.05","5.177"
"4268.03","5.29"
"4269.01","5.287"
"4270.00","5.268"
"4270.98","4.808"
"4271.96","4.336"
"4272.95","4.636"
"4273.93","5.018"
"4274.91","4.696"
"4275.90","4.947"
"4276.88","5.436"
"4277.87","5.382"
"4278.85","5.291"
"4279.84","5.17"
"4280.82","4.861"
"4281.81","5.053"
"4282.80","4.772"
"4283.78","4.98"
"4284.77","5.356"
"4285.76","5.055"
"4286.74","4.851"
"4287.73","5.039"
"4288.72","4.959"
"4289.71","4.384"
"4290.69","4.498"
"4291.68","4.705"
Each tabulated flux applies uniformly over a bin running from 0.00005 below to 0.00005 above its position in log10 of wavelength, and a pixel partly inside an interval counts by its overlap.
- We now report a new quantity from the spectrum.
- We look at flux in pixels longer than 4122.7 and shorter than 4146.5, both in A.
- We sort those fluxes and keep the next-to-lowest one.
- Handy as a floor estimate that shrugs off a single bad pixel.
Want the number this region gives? 4.966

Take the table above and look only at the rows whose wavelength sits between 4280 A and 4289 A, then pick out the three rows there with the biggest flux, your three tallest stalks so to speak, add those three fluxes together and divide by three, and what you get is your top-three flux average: 5.15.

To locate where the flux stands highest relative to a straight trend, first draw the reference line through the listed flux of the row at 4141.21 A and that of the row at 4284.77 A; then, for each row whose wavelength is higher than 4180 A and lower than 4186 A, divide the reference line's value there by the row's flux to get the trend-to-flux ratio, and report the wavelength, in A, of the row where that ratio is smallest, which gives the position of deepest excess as 4180.49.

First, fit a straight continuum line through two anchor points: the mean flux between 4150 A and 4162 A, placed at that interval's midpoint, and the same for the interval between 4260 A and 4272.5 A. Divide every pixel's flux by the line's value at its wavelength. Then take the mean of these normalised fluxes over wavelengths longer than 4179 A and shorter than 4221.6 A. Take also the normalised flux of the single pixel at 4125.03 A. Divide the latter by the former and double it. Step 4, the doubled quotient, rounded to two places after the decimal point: 2.05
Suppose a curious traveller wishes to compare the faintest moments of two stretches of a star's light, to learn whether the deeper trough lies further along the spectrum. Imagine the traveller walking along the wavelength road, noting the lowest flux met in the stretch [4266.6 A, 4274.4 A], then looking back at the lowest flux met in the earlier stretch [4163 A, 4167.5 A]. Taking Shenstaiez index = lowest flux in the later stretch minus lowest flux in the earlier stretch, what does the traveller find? -1.1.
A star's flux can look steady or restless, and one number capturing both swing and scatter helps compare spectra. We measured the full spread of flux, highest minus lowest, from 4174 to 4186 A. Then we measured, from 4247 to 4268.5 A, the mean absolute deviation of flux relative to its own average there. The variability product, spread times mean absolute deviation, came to 0.10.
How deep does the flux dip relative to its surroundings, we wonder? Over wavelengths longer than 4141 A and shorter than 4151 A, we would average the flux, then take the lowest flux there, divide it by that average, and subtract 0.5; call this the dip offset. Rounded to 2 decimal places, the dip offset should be 0.39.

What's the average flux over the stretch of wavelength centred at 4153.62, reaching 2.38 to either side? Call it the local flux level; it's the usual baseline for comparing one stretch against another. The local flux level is 5.19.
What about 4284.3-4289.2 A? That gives 5.05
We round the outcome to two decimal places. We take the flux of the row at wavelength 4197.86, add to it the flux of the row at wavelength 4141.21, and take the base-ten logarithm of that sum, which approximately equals 1.03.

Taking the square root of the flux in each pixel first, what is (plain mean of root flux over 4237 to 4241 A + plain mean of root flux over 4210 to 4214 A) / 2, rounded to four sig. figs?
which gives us 2.274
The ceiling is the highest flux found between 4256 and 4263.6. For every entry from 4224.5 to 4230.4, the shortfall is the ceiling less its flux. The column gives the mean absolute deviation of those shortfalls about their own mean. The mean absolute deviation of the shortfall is 0.42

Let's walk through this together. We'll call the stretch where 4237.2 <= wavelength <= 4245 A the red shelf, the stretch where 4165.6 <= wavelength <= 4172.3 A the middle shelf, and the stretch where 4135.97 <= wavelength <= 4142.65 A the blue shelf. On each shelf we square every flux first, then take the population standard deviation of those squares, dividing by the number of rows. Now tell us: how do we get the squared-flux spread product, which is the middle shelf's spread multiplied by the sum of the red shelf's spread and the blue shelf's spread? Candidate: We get 3.6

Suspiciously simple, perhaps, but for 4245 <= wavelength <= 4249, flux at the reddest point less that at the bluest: 0.0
